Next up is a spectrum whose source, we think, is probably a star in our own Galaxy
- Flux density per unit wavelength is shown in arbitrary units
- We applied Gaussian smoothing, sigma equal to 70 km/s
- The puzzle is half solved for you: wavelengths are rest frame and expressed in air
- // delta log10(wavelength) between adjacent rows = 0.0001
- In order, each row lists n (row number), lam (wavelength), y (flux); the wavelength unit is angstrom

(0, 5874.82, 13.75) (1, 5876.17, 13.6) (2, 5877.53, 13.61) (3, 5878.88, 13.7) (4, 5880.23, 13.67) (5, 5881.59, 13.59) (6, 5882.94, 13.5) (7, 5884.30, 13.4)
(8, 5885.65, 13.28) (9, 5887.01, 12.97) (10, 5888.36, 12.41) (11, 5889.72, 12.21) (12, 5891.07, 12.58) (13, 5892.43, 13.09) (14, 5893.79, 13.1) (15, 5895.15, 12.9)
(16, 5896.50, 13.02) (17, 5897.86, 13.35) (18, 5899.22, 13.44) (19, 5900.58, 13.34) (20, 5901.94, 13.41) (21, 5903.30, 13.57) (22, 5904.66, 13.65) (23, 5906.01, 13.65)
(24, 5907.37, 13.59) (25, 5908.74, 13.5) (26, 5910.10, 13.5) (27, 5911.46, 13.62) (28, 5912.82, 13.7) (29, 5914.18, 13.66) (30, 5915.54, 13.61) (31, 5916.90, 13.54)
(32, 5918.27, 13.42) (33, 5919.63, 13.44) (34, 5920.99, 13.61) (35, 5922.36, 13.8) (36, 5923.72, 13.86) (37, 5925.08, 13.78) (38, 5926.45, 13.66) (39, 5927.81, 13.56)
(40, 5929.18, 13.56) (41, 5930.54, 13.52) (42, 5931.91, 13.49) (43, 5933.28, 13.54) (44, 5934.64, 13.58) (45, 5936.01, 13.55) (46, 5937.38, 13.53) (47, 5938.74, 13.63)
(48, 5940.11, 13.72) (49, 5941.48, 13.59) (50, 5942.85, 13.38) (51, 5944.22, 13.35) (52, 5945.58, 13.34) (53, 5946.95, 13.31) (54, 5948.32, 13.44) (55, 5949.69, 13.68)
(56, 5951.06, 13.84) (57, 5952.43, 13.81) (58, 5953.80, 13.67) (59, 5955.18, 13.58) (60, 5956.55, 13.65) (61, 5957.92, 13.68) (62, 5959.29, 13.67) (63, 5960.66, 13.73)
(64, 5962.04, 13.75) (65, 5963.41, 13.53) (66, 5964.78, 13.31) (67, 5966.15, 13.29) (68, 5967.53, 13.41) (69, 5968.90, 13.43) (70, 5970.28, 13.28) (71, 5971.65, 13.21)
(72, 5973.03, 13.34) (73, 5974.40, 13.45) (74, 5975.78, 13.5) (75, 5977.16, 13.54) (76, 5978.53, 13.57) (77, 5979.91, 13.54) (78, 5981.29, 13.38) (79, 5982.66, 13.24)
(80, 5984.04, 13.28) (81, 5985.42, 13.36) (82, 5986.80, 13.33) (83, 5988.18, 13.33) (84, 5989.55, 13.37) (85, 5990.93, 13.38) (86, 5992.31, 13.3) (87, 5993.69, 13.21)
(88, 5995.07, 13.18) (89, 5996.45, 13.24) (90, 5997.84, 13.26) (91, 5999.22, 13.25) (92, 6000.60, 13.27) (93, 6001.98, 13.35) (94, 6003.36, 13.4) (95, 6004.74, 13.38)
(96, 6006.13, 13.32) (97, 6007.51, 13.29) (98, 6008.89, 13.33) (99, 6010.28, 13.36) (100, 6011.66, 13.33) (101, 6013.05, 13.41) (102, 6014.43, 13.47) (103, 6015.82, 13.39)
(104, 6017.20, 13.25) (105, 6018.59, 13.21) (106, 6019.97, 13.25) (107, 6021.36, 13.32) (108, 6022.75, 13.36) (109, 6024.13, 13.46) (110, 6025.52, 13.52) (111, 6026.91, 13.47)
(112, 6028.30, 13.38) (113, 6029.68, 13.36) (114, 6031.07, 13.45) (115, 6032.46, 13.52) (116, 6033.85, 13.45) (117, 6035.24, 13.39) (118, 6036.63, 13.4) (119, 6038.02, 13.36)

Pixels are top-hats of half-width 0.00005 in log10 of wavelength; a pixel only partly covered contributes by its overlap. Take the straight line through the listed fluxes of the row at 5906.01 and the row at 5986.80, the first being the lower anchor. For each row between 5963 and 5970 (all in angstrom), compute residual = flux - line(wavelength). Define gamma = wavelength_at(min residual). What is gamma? 5966.15 angstrom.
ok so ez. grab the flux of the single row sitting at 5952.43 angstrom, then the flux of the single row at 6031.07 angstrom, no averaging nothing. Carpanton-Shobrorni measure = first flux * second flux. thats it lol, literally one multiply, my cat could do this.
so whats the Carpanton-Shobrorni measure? 186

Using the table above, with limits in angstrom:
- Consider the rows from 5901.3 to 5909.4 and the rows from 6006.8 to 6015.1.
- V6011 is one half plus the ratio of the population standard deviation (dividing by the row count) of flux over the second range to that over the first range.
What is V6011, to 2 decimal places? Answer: 1.20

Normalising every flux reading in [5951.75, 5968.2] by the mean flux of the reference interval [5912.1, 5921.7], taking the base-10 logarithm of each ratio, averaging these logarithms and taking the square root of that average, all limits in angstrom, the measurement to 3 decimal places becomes 0.026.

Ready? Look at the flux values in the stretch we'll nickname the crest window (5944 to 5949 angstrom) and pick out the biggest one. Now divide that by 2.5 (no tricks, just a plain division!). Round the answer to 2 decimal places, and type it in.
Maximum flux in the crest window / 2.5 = 5.38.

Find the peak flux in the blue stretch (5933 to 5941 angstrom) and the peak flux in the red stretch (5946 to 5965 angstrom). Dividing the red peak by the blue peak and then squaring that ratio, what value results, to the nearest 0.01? 1.02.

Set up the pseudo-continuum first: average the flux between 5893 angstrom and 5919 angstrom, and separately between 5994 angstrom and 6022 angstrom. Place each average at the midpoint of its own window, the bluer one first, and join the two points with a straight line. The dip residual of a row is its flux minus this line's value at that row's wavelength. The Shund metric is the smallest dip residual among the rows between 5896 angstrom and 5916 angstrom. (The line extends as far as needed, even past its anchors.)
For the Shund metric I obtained -0.44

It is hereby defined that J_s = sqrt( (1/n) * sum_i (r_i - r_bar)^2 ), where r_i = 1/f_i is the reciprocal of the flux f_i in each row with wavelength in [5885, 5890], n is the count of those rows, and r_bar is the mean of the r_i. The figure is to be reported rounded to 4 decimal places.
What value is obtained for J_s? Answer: 0.0026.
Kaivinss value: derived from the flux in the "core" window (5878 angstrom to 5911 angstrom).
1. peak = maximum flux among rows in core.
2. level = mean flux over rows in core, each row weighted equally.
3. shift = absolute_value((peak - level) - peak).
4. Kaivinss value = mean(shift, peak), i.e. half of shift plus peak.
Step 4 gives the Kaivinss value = 13.5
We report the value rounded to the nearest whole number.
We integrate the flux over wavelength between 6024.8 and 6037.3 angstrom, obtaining 168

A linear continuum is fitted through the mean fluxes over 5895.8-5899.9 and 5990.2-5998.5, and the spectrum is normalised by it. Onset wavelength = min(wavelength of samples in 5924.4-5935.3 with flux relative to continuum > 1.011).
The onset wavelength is 5925.08 angstrom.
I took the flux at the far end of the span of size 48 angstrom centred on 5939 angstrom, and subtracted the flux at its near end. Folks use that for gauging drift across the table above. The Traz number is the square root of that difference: 0.37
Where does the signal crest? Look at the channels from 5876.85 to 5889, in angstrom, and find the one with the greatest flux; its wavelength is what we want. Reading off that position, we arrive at 5878.88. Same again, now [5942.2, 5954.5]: 5951.06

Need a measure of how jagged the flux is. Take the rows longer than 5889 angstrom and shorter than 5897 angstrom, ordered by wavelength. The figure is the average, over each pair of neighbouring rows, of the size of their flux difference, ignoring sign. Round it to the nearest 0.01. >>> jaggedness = 0.24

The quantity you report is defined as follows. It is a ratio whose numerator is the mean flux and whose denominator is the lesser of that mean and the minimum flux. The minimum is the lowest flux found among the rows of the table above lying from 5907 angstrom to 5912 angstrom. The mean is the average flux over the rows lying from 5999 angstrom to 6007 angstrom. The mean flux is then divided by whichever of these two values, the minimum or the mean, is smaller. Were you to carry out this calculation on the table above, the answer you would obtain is 1.00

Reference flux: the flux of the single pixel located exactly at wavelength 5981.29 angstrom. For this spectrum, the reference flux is 13.38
